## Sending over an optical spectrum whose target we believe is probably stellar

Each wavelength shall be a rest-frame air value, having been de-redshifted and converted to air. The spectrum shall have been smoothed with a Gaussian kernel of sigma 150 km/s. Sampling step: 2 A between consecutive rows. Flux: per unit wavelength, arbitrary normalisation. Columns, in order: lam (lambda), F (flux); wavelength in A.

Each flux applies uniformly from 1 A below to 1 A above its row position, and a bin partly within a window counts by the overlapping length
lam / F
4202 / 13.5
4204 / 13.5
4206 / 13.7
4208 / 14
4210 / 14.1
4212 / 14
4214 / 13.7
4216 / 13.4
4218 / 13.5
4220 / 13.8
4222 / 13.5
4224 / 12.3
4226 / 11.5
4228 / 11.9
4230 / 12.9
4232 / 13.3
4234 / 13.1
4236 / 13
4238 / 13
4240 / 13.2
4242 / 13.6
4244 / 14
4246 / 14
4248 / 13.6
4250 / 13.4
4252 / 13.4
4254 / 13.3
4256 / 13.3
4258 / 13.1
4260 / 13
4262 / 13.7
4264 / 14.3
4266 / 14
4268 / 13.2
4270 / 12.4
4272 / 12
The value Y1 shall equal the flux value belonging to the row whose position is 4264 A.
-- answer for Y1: 14.3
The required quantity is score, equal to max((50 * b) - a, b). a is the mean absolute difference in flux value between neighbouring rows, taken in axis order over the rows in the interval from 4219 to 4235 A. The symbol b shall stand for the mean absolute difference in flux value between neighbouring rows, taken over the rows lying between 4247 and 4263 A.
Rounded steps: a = 0.61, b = 0.19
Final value 9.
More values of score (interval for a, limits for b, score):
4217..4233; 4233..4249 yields 10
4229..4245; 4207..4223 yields 10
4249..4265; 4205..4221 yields 10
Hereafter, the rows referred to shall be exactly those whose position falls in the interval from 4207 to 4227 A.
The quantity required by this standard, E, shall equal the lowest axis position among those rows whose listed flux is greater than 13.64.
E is 4208 A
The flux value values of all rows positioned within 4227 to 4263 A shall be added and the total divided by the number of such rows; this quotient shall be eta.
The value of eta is 13.3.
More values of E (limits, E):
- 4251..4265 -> 4262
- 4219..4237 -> 4220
